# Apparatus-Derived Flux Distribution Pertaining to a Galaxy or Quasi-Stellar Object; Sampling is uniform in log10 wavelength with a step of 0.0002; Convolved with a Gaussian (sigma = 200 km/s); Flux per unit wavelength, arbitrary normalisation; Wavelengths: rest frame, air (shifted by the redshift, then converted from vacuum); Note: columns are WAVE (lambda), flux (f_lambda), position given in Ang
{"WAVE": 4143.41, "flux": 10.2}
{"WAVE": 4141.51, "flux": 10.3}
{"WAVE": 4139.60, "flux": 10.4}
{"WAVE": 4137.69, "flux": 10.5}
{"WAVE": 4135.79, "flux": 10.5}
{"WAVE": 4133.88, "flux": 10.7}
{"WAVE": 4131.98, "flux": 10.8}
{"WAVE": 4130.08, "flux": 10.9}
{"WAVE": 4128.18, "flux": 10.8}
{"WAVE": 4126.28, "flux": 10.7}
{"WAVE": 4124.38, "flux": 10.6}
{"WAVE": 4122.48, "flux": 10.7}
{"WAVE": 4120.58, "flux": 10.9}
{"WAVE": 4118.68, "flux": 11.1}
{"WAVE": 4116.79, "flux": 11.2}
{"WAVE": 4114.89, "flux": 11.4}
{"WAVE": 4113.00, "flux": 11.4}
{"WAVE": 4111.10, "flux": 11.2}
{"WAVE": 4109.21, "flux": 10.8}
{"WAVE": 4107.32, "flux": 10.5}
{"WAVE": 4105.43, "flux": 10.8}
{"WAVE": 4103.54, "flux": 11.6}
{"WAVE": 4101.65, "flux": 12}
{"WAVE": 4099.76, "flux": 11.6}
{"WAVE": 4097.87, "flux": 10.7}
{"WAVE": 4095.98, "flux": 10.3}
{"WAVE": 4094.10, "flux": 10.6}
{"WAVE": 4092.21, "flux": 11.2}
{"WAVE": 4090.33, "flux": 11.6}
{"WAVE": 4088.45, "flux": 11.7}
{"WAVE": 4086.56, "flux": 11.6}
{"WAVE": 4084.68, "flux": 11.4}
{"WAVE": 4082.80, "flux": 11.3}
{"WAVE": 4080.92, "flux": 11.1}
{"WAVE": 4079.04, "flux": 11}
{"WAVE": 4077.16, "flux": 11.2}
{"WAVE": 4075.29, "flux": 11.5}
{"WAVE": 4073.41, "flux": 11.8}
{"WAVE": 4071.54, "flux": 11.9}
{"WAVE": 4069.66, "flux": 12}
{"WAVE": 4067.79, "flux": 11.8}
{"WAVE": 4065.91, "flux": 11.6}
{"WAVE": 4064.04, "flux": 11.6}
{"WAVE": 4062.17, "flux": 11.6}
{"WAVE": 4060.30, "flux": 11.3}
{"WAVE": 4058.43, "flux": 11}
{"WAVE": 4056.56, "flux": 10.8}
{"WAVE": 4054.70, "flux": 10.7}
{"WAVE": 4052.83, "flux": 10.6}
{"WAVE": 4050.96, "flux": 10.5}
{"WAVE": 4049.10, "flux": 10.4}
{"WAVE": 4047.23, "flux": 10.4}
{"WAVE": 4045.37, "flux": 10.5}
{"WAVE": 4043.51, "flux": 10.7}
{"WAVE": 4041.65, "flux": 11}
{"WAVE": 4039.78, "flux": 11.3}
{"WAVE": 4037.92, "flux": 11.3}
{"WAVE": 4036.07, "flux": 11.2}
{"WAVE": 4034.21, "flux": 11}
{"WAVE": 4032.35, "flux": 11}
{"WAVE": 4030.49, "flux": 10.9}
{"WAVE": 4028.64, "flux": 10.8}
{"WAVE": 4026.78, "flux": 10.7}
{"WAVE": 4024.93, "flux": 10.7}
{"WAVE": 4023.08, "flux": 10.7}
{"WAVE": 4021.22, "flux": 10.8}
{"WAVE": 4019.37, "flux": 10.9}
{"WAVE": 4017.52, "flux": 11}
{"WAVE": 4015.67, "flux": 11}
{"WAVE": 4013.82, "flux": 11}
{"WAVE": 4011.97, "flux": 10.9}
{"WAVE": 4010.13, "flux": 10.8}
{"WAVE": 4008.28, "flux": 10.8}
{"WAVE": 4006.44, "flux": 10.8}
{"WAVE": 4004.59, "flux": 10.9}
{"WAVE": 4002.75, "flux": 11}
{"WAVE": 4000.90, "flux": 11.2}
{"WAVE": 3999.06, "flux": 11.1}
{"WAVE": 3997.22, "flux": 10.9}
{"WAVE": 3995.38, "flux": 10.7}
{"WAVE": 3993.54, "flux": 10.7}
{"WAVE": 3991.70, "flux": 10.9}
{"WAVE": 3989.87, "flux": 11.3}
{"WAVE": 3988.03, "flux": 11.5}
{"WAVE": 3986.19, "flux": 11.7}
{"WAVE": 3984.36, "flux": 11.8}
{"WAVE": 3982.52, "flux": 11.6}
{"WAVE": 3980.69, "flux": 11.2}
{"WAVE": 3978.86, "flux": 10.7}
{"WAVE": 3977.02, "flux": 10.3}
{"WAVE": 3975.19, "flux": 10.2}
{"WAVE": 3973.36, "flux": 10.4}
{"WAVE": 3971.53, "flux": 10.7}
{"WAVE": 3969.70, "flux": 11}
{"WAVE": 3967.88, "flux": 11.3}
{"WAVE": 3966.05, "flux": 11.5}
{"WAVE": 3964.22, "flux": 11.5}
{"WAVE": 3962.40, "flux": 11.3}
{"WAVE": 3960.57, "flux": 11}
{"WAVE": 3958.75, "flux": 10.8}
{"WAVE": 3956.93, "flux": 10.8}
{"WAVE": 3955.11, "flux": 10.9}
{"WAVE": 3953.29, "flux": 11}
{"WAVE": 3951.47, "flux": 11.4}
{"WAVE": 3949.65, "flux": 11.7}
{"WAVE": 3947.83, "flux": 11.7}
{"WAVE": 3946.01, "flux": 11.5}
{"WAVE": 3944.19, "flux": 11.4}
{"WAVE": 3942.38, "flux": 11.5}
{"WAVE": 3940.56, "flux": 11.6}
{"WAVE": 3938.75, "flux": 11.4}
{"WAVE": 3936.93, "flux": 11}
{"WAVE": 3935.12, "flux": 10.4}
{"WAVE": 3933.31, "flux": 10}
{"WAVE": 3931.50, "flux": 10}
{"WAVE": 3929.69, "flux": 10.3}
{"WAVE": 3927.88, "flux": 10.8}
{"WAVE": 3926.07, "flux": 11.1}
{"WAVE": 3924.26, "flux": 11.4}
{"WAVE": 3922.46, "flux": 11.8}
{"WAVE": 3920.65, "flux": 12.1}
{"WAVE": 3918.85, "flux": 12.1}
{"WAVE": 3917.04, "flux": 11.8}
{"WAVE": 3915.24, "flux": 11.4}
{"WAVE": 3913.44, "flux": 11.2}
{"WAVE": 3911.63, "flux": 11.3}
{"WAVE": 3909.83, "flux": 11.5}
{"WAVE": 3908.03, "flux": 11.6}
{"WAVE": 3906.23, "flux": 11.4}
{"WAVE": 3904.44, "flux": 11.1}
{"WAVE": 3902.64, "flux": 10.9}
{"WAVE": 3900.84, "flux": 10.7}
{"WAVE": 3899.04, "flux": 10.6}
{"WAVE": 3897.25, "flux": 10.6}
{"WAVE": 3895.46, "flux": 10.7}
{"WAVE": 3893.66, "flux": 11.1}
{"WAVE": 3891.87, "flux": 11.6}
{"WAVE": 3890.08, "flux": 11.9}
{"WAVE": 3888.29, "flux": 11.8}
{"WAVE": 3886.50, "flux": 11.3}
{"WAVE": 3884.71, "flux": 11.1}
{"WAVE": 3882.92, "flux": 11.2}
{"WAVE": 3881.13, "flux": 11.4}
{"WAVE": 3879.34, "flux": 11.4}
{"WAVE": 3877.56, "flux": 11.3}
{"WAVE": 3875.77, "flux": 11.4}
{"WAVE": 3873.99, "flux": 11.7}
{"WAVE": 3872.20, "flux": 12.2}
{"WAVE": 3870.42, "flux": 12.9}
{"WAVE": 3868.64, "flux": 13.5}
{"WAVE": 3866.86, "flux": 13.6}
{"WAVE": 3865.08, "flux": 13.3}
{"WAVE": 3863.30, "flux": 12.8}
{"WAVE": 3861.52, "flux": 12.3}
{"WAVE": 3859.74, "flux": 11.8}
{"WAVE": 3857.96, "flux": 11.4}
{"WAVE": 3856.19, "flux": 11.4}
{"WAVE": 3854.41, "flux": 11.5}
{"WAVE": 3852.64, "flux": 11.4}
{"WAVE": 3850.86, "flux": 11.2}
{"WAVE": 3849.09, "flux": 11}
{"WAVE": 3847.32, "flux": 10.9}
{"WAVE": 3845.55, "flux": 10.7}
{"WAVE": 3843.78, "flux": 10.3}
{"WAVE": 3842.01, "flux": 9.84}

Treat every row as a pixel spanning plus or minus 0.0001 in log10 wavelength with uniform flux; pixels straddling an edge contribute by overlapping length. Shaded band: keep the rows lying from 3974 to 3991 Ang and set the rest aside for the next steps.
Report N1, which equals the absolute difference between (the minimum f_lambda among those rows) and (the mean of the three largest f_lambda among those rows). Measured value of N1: 1.50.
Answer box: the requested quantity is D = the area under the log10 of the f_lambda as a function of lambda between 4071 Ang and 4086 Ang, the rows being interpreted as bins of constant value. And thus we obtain 15.9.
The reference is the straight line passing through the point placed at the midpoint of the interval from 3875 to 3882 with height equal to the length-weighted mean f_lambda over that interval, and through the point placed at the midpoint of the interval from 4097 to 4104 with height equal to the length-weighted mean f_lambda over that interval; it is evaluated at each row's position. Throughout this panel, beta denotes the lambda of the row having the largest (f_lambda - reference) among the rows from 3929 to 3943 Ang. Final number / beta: 3940.56 Ang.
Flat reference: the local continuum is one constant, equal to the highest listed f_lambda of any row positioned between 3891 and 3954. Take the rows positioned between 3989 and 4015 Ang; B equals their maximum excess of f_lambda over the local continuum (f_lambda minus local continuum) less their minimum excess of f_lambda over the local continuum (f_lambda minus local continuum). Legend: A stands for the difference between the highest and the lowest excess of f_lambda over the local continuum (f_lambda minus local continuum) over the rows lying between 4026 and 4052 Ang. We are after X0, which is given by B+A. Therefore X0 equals 1.50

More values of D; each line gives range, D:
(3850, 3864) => 14.9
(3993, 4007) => 14.5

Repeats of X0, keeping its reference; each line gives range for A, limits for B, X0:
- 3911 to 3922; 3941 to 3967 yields 1.80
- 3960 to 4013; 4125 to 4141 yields 2.10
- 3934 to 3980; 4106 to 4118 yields 2.40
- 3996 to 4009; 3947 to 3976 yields 1.90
